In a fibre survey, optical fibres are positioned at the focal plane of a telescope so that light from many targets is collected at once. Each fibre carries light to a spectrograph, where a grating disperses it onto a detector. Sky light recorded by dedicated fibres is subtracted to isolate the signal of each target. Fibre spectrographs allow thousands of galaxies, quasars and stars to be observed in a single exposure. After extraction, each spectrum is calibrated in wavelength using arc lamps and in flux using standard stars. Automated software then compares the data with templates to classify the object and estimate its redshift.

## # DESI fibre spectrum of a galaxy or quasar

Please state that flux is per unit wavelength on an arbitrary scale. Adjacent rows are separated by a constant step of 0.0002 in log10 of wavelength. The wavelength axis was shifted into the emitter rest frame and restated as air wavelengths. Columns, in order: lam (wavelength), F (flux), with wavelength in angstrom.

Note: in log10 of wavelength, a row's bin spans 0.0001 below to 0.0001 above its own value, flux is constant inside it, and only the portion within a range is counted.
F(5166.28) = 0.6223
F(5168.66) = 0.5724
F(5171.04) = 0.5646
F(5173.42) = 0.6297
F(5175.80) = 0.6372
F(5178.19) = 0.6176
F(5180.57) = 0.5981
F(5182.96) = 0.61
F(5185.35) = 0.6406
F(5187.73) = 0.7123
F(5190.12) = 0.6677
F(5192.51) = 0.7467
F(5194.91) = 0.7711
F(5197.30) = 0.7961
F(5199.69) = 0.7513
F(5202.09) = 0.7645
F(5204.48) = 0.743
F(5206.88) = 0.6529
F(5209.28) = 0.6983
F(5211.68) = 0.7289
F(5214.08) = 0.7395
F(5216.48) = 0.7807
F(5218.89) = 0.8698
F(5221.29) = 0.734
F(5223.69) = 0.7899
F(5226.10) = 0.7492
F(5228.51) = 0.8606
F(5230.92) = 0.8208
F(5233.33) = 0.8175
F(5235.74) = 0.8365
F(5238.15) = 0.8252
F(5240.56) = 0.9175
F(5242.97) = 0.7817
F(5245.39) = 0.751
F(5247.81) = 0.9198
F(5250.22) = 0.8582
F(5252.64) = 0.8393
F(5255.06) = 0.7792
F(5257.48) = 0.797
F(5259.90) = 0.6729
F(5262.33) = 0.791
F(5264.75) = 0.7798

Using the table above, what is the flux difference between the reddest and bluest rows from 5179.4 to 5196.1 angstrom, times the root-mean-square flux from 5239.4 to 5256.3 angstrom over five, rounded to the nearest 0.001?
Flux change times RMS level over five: 0.029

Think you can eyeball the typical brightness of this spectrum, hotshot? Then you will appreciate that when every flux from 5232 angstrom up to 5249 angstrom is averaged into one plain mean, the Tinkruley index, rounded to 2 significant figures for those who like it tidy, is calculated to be 0.84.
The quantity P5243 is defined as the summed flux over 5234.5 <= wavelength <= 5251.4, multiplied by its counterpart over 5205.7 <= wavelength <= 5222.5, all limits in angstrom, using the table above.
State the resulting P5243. 30.7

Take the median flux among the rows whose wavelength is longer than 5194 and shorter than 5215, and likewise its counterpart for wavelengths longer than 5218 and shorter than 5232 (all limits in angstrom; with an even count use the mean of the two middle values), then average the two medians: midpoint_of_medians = 0.774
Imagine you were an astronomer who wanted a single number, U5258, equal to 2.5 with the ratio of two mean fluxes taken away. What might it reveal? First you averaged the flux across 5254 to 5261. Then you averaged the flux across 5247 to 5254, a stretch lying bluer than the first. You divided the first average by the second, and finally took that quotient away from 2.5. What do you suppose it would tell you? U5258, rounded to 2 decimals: 1.64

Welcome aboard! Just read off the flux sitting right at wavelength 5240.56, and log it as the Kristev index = 0.9175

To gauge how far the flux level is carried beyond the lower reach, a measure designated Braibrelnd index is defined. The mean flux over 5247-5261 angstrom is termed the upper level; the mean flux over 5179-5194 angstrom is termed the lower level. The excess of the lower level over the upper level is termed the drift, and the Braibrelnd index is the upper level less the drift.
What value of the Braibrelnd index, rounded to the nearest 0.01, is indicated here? 0.96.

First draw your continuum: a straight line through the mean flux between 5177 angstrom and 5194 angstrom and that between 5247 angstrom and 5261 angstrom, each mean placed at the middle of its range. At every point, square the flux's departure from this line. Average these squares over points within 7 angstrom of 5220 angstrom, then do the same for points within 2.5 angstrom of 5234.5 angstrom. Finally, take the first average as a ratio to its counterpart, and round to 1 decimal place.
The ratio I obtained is 1.1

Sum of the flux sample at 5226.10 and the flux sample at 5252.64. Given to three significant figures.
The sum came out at 1.59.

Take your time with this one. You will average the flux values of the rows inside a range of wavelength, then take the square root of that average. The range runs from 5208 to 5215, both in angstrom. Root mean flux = 0.85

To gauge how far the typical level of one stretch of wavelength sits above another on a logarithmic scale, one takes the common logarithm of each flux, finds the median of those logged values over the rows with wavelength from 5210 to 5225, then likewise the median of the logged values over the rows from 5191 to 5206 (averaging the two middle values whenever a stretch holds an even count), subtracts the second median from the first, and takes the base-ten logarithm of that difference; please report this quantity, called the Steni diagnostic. -3.0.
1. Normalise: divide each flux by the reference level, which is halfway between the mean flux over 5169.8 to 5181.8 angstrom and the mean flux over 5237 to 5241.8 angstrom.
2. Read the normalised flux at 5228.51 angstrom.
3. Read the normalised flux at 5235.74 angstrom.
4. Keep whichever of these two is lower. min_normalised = 1.13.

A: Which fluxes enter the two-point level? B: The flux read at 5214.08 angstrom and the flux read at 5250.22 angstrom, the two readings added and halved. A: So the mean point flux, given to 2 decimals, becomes 0.80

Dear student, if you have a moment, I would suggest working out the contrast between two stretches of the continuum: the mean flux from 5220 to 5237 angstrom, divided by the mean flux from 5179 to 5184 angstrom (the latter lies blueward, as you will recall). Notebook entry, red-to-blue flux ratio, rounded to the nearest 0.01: 1.33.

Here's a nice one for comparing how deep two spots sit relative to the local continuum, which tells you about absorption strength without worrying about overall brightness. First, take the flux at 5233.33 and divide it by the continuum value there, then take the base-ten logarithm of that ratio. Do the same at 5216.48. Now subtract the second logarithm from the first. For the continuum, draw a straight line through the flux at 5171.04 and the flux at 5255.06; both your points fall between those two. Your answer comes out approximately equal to -0.01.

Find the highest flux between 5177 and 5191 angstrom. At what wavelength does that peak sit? 5187.73 angstrom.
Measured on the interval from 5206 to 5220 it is 5218.89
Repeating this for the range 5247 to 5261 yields 5247.81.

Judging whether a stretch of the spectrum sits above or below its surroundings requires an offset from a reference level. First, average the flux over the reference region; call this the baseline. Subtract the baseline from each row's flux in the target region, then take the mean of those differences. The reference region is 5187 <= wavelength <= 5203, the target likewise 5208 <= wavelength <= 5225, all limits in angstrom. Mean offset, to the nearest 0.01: 0.02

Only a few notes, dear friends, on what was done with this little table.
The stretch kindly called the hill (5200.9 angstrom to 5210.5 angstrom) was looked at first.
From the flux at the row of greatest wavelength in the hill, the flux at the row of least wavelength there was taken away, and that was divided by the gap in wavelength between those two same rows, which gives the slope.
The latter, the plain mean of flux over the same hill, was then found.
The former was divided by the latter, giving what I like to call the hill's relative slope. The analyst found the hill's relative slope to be -0.013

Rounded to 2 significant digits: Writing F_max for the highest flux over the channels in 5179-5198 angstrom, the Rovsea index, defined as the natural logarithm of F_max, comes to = -0.23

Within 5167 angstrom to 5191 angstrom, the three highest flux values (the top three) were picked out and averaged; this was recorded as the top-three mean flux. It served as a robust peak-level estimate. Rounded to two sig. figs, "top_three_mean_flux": 0.67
